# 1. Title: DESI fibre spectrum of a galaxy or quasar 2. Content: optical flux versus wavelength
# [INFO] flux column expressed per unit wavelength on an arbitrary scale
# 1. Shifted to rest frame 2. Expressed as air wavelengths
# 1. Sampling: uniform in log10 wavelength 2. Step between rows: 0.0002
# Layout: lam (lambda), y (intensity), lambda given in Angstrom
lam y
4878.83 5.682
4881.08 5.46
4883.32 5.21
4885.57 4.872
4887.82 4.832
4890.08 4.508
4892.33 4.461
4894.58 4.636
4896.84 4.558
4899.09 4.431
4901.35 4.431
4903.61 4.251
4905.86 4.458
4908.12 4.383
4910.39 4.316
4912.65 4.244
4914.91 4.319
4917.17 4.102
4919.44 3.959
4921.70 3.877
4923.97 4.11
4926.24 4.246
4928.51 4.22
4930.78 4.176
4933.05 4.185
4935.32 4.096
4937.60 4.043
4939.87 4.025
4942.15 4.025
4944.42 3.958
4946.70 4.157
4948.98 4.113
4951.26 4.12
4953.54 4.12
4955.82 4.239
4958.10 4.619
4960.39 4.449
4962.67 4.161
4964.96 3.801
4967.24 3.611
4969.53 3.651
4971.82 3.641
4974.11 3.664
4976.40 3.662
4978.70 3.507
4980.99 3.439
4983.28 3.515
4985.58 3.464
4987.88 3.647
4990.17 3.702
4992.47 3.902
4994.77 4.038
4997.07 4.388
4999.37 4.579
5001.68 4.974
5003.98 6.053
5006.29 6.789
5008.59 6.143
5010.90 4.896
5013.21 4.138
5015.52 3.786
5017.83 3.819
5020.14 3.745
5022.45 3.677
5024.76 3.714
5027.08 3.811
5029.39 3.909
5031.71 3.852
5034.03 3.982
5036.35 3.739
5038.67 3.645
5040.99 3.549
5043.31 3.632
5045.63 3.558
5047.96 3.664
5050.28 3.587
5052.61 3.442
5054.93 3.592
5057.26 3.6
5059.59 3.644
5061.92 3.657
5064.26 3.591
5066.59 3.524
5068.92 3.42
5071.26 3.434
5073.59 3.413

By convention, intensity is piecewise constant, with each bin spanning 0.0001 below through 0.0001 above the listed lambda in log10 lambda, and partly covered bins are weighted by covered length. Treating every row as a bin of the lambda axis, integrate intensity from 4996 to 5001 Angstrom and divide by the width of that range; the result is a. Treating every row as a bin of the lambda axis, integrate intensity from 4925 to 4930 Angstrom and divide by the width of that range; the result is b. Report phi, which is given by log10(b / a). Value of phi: -0.03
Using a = 4.5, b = 4.2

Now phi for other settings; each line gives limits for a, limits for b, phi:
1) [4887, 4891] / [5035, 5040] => -0.10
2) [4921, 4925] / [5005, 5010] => 0.20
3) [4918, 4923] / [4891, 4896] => 0.06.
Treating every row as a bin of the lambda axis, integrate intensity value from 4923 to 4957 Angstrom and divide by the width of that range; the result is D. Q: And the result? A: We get 4.12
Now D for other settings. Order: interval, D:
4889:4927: 4.31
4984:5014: 4.66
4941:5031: 4.14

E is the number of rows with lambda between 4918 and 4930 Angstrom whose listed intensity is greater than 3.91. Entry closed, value 4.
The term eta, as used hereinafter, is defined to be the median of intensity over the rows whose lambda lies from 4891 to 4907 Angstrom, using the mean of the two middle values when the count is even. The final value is 4.5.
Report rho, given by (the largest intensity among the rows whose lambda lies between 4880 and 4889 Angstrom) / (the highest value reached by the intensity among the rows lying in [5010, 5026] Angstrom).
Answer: 1.1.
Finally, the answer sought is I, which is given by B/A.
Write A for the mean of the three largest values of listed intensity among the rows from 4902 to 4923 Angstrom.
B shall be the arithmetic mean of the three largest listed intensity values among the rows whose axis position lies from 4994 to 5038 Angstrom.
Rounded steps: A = 4.39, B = 6.3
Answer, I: 1.4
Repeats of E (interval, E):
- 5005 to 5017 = 4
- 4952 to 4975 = 5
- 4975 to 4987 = 0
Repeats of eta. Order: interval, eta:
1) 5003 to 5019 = 4.9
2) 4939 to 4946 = 4.0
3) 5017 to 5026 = 3.7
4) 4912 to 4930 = 4.2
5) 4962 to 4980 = 3.7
